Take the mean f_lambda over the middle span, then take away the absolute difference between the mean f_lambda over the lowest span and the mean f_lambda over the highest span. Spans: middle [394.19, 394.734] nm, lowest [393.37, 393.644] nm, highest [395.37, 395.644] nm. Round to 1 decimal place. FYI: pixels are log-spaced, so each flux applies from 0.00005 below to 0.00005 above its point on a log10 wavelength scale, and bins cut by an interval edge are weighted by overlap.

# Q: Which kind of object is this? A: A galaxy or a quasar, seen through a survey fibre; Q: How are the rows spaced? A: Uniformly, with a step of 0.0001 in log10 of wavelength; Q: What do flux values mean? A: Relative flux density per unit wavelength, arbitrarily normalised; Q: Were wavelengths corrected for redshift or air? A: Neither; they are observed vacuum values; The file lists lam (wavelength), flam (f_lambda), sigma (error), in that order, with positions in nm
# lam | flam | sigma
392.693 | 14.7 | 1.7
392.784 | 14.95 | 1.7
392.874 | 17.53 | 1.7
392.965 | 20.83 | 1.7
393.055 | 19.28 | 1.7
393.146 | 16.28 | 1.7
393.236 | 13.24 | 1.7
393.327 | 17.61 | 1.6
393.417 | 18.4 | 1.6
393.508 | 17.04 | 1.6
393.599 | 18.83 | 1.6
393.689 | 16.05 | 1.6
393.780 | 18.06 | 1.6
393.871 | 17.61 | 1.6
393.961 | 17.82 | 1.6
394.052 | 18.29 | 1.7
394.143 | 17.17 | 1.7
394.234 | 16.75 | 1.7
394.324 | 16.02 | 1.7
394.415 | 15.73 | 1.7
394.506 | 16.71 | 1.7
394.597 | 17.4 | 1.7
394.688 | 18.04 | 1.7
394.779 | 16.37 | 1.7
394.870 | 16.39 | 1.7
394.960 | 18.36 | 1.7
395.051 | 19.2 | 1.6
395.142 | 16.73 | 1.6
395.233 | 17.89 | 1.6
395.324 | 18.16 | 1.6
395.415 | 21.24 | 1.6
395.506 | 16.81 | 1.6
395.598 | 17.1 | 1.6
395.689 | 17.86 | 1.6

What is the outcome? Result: 16.5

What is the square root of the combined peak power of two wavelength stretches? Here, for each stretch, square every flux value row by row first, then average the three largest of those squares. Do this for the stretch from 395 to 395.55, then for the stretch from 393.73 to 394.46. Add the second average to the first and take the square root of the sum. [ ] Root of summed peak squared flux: 26.63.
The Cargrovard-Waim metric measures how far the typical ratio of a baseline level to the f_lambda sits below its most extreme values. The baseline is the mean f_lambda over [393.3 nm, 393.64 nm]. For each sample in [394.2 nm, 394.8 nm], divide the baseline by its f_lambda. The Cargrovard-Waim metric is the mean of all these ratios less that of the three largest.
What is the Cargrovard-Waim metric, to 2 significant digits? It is -0.044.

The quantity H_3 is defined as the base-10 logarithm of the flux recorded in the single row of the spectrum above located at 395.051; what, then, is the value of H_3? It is 1.28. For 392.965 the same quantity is 1.32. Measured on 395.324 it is 1.26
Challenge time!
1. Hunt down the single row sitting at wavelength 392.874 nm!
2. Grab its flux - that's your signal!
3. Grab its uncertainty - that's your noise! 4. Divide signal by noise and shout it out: 10.3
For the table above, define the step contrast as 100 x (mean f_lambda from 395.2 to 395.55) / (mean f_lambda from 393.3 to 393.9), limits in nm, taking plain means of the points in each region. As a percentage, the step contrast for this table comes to 105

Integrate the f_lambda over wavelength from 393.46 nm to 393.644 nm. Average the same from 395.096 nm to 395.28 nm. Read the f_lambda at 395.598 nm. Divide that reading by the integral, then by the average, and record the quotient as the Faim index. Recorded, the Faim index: 0.30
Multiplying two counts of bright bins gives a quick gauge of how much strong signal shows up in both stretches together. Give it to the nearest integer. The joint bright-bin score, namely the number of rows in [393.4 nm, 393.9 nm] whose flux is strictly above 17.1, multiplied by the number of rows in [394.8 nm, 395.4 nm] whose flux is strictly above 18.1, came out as 12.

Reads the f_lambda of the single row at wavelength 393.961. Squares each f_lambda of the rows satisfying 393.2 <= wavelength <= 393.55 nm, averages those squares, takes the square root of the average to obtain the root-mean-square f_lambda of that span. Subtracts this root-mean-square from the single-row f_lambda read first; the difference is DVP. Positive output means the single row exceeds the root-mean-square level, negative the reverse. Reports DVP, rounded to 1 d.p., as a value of 1.1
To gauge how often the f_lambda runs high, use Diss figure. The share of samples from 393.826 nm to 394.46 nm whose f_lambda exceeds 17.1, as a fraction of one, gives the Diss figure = 0.57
